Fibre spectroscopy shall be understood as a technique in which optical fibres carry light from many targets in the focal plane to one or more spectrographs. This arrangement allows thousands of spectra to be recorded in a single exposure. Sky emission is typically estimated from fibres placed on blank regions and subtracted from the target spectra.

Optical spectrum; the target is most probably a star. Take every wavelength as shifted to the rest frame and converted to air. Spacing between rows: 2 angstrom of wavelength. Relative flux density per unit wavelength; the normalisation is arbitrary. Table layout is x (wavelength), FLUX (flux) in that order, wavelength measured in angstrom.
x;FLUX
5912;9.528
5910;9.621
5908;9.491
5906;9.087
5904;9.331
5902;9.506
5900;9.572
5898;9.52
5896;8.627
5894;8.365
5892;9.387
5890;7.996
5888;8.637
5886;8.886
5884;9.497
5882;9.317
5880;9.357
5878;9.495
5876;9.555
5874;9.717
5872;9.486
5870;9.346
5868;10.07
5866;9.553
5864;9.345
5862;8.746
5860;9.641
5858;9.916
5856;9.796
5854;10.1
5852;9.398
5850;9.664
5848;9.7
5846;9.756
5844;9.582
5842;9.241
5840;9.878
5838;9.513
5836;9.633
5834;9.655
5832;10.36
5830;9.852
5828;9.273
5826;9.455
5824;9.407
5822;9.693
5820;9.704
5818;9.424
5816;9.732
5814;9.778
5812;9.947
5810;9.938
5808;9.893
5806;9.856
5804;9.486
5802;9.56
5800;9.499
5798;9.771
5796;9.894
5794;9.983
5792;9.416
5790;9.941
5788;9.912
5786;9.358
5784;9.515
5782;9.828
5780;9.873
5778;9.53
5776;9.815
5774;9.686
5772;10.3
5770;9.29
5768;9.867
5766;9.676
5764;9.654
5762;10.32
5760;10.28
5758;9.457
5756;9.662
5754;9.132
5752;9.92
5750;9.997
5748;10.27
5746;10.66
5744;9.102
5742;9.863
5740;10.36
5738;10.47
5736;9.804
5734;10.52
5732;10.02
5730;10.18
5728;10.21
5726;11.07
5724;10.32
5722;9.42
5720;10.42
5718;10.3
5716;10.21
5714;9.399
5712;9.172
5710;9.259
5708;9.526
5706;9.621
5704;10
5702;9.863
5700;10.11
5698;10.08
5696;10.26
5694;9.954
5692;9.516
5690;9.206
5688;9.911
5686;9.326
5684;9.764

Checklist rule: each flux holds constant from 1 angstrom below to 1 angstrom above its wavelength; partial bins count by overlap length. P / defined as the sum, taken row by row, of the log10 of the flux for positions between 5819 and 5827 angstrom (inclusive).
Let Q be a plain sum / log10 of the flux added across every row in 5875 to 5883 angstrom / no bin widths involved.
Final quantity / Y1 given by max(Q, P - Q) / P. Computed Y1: 0.994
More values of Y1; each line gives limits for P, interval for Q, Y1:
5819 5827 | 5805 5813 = 1.016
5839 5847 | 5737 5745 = 1.015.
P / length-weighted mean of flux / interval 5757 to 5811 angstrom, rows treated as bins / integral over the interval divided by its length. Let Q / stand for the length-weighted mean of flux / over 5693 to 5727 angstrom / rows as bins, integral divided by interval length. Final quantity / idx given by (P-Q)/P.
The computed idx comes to -0.02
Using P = 9.8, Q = 9.9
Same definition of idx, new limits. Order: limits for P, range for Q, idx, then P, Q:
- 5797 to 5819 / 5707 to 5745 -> -0.03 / 9.7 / 10.0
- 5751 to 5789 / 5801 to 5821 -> 0.00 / 9.7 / 9.7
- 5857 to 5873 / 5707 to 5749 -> -0.05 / 9.5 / 10.0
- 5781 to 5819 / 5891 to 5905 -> 0.06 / 9.7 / 9.2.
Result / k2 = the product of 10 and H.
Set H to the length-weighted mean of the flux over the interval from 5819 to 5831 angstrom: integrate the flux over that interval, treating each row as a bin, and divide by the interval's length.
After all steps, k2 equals 95.6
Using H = 9.6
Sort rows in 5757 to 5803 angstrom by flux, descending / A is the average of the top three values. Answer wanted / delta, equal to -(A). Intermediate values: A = 10.30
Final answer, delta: -10.30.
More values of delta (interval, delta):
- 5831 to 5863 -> -10.13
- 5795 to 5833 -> -10.08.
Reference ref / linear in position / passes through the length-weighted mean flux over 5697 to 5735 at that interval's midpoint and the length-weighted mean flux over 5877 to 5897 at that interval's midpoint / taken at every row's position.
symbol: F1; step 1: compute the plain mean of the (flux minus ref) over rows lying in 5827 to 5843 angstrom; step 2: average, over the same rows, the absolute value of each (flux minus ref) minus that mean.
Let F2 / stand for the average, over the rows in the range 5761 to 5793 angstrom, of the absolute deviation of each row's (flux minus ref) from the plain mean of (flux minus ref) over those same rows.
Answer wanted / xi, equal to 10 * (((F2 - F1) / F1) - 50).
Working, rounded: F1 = 0.26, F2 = 0.23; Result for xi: -501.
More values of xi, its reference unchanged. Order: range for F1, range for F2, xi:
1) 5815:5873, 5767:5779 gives -500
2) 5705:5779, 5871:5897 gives -499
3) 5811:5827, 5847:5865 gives -491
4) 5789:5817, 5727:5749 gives -492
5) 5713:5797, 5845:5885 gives -504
